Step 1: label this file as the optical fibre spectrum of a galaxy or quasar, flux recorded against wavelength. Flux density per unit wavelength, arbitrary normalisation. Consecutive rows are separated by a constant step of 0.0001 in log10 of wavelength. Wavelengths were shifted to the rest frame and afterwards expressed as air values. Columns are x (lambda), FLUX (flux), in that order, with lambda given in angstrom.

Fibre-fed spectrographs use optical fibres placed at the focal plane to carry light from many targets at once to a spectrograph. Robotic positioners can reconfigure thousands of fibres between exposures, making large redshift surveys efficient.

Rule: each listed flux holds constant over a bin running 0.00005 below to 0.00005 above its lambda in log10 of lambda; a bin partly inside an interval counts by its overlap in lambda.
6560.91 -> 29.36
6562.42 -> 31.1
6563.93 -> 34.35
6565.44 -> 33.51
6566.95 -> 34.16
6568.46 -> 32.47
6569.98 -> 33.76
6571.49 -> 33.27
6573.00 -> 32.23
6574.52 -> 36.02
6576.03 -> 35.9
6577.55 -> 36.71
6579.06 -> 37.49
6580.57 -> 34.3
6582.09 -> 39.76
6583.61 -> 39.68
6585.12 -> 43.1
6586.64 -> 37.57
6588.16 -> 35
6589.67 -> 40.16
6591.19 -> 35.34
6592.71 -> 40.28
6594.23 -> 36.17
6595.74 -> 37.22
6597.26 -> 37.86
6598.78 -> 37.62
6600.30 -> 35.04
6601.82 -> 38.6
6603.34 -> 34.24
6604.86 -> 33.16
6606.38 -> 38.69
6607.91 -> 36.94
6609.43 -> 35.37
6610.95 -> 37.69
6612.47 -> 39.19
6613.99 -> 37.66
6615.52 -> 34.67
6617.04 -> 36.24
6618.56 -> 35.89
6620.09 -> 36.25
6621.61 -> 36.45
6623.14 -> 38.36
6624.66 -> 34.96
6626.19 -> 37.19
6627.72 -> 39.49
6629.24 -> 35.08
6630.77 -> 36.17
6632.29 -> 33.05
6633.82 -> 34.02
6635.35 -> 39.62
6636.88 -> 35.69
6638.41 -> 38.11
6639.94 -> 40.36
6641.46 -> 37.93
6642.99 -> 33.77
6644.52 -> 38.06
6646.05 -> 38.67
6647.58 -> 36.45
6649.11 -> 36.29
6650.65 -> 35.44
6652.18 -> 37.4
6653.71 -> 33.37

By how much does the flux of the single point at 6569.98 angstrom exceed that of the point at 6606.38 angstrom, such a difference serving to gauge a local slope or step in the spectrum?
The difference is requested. -4.9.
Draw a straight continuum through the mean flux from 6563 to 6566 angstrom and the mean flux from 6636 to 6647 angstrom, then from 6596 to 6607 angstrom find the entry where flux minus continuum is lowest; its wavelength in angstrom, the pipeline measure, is 6604.86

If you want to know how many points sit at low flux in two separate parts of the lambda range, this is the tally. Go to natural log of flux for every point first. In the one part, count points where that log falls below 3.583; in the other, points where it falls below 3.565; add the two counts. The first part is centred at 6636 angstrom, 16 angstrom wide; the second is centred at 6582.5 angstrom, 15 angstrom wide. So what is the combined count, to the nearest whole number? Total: 7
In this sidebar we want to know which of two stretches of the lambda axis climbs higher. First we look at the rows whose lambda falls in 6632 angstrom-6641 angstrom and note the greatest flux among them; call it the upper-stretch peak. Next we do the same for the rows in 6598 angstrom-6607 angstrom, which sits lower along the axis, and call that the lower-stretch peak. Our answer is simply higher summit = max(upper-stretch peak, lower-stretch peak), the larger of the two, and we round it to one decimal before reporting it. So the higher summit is 40.4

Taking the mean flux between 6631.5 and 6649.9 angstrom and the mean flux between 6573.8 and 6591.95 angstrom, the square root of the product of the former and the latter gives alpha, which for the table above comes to 37.2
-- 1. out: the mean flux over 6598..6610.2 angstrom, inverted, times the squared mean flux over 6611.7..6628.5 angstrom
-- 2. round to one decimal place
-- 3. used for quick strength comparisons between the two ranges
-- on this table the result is 37.7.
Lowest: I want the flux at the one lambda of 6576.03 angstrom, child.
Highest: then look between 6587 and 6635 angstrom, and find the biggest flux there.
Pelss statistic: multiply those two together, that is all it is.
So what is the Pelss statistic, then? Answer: 1446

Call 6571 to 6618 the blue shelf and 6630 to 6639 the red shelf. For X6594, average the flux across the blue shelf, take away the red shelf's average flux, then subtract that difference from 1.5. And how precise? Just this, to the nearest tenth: 0.7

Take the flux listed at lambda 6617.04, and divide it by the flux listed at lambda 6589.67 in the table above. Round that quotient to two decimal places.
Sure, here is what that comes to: 0.90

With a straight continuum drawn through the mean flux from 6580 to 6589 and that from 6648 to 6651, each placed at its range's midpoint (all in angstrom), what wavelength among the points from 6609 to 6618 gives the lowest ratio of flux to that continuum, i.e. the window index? 6615.52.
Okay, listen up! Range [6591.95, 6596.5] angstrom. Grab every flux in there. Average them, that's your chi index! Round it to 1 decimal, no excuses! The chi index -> 37.9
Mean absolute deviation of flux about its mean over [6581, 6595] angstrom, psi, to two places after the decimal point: 2.26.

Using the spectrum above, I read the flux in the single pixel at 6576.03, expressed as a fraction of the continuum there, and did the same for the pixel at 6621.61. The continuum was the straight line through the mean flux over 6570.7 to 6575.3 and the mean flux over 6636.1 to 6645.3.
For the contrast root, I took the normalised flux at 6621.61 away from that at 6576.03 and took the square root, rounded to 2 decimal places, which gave 0.23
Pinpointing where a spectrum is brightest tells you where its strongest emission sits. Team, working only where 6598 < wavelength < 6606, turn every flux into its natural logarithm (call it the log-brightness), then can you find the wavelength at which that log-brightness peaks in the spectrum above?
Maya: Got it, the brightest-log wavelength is 6601.82 angstrom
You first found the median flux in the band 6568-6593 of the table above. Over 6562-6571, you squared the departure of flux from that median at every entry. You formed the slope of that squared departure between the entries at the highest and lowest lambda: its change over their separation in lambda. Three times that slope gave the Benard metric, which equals -7.6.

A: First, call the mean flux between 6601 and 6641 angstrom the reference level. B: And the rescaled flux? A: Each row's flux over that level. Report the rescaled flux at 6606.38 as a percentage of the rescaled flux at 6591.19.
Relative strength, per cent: 109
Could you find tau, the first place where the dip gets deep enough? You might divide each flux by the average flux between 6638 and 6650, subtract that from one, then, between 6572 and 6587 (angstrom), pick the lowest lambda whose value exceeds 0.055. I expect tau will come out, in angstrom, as 6573.00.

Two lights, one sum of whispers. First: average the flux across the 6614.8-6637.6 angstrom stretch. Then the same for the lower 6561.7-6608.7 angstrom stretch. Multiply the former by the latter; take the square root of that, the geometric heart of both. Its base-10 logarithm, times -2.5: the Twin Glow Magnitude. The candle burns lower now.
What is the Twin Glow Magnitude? -3.90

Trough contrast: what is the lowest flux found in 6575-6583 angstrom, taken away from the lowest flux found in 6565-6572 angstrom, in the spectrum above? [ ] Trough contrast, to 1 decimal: -1.8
